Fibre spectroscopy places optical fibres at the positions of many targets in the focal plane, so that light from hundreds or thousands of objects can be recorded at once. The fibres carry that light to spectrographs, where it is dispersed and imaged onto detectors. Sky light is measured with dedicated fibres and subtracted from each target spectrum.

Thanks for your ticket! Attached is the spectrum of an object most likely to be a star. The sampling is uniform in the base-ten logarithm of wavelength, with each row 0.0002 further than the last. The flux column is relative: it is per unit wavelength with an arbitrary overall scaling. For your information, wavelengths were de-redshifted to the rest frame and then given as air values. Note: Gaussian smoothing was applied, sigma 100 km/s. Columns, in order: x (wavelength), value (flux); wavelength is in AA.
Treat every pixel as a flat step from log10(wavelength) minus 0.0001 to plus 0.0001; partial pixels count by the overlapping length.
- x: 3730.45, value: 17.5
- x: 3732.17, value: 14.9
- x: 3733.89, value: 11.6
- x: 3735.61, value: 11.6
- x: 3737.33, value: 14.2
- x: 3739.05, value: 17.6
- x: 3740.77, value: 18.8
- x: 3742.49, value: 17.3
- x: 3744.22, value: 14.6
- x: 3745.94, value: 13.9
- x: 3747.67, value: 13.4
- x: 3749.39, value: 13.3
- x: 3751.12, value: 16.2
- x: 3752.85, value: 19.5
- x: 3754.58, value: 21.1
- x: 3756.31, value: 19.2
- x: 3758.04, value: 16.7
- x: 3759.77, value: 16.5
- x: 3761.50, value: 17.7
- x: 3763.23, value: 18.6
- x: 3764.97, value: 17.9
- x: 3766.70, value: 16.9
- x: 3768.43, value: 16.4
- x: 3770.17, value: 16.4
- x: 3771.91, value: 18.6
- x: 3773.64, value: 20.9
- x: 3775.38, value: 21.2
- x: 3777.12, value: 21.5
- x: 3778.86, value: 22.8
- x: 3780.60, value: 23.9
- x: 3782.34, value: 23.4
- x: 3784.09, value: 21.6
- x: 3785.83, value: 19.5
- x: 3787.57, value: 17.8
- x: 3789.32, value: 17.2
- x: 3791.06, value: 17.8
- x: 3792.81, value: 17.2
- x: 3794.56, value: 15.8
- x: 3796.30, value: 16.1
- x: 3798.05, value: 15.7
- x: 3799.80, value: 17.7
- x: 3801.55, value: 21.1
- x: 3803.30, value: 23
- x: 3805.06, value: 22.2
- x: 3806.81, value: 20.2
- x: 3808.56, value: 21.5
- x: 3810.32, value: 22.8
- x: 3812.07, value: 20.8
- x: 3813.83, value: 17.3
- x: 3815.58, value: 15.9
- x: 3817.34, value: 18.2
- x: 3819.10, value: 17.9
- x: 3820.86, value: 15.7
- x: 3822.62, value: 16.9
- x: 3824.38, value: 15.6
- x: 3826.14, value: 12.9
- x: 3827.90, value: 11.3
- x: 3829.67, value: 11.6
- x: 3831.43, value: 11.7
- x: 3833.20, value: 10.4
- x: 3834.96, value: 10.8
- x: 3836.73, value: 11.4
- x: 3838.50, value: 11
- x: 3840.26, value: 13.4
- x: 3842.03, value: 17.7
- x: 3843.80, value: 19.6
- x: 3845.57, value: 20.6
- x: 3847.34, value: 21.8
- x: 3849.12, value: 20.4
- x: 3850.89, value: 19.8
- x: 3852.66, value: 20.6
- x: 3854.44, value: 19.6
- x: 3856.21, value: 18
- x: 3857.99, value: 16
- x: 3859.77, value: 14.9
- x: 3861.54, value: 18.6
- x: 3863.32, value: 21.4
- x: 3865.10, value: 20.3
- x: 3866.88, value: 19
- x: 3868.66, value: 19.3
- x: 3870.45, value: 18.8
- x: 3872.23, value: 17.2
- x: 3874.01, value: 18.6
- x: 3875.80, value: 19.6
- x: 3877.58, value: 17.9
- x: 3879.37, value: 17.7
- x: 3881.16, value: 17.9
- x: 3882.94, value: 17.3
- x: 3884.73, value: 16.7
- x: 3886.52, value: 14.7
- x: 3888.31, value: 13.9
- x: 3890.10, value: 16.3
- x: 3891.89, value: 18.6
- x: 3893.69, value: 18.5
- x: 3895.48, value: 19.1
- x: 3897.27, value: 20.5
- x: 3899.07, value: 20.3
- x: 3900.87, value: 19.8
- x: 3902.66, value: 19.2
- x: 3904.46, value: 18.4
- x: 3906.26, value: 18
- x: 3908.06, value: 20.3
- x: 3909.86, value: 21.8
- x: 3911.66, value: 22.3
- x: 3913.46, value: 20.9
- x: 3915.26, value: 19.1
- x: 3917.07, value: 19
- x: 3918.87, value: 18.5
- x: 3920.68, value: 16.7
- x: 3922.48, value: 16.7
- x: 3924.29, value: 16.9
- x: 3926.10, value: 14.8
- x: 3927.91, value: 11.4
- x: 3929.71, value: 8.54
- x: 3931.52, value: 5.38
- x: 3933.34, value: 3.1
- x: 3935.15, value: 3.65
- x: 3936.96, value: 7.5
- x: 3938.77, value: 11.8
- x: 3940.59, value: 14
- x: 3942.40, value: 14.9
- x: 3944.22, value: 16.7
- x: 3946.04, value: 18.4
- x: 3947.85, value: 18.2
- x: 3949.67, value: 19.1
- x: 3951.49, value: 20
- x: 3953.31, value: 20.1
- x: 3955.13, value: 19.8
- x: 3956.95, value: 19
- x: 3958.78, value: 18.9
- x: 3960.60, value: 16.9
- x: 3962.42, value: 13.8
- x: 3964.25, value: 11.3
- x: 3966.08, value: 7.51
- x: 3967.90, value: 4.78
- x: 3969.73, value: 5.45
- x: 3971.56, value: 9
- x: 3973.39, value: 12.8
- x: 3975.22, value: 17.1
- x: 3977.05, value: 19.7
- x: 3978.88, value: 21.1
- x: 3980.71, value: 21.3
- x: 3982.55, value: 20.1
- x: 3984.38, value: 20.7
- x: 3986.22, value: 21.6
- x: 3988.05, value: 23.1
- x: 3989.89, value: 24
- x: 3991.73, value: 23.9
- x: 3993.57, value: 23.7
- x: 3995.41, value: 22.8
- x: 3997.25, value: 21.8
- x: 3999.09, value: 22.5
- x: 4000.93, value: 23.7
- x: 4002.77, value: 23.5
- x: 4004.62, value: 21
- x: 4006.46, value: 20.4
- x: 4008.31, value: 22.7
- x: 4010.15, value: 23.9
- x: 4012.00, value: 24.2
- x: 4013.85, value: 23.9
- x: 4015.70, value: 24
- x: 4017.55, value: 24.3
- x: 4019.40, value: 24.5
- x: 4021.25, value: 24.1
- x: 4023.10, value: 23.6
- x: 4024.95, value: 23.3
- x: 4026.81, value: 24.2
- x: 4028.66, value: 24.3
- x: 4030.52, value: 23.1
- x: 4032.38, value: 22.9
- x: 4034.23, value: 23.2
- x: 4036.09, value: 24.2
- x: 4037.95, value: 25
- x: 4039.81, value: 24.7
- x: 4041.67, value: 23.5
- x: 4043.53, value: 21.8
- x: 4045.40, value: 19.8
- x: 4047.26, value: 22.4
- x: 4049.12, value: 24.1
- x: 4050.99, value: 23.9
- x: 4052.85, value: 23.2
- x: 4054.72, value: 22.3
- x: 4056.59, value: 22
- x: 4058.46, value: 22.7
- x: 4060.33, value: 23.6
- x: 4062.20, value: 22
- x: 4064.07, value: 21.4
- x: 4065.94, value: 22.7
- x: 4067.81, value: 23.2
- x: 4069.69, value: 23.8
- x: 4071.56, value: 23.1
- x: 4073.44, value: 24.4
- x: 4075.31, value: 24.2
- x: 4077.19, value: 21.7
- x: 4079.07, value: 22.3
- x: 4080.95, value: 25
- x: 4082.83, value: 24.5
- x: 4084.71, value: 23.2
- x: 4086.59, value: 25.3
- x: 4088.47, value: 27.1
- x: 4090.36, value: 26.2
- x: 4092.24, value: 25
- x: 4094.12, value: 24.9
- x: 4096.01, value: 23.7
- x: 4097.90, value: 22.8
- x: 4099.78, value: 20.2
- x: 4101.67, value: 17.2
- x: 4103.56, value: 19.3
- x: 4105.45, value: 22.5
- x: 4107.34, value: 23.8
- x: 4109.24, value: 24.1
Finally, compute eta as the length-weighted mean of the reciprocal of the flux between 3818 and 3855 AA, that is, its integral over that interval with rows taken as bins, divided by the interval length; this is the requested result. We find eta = 0.068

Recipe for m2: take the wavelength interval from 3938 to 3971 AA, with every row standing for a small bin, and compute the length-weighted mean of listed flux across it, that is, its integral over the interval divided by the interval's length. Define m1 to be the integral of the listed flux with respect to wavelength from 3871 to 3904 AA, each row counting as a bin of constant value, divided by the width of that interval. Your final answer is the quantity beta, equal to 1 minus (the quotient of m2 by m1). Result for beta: 0.17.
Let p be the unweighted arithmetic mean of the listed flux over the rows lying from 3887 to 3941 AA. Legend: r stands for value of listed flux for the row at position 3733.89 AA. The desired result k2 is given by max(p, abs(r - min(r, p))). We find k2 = 16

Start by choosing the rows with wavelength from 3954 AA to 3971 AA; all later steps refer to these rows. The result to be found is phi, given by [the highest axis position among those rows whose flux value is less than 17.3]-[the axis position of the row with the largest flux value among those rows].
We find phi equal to 14.6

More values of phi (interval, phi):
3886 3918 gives -21.6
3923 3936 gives 10.9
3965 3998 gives -14.7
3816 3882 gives 24.9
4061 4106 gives 13.2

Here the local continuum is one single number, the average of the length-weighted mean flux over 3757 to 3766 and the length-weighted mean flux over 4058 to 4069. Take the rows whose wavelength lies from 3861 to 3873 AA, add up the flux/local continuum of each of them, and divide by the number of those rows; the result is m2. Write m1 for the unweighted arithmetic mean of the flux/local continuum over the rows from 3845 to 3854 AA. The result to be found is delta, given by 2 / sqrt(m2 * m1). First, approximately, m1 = 1.03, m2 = 0.96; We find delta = 2.01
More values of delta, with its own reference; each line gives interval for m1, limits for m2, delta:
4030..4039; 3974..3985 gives 1.84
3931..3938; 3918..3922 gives 4.32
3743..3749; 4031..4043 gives 2.20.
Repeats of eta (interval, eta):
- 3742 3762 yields 0.062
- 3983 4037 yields 0.043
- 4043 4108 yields 0.044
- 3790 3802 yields 0.059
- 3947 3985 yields 0.076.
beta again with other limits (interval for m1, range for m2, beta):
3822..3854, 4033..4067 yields -0.48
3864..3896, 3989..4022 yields -0.30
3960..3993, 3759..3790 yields -0.18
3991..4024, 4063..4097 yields -0.03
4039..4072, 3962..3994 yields 0.27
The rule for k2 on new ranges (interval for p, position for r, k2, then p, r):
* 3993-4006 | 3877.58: 23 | 23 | 17.9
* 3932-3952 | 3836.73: 13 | 13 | 11.4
